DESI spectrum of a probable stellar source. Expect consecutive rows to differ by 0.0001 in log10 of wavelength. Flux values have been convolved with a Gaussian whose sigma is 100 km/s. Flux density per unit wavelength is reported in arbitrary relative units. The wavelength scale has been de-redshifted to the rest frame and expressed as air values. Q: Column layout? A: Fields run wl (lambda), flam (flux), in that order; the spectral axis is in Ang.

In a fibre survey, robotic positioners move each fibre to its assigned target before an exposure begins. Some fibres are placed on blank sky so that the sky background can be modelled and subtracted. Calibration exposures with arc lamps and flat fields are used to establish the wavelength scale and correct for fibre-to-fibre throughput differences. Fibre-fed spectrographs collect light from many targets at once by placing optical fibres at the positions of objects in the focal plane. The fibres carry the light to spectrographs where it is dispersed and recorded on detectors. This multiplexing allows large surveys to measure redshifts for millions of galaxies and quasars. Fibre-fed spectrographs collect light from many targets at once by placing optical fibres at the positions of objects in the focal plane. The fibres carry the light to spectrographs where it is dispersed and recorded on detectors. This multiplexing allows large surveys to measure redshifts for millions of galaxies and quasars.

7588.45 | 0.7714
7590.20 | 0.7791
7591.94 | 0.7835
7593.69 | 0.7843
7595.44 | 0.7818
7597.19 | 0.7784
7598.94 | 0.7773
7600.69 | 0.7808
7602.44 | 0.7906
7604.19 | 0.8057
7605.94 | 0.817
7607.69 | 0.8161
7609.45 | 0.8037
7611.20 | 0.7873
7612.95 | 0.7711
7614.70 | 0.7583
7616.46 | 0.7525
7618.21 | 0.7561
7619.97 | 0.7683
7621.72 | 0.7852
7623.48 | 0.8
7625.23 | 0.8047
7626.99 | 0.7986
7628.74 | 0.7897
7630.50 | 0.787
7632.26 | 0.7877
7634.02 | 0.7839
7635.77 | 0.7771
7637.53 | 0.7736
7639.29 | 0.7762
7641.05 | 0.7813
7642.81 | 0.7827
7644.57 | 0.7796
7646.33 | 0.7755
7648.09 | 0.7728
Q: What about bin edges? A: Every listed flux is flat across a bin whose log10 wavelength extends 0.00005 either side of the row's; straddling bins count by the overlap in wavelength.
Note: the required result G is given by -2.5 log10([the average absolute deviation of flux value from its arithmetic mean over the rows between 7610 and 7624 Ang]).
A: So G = 4.6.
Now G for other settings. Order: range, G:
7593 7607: 4.9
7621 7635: 5.4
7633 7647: 6.3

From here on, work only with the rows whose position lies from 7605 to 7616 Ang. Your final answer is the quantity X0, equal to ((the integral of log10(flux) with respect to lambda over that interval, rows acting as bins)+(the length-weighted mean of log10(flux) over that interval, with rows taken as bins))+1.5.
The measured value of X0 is 0.3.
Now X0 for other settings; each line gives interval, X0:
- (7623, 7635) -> 0.2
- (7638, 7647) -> 0.4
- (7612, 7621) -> 0.3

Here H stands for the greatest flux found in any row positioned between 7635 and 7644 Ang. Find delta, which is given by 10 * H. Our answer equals 7.83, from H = 0.7827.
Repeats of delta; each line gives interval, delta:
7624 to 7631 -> 8.05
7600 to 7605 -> 8.06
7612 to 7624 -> 8.00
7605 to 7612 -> 8.17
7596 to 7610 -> 8.17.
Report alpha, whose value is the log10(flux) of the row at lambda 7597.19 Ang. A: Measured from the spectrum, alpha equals -0.109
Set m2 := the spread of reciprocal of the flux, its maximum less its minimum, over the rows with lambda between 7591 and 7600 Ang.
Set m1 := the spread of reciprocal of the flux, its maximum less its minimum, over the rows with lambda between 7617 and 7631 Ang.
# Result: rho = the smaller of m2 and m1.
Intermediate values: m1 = 0.08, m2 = 0.011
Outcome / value 0.0115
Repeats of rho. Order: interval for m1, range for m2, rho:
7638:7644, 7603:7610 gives 0.0107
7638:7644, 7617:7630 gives 0.0107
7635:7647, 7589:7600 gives 0.0115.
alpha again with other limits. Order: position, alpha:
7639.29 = -0.110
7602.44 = -0.102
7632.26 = -0.104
